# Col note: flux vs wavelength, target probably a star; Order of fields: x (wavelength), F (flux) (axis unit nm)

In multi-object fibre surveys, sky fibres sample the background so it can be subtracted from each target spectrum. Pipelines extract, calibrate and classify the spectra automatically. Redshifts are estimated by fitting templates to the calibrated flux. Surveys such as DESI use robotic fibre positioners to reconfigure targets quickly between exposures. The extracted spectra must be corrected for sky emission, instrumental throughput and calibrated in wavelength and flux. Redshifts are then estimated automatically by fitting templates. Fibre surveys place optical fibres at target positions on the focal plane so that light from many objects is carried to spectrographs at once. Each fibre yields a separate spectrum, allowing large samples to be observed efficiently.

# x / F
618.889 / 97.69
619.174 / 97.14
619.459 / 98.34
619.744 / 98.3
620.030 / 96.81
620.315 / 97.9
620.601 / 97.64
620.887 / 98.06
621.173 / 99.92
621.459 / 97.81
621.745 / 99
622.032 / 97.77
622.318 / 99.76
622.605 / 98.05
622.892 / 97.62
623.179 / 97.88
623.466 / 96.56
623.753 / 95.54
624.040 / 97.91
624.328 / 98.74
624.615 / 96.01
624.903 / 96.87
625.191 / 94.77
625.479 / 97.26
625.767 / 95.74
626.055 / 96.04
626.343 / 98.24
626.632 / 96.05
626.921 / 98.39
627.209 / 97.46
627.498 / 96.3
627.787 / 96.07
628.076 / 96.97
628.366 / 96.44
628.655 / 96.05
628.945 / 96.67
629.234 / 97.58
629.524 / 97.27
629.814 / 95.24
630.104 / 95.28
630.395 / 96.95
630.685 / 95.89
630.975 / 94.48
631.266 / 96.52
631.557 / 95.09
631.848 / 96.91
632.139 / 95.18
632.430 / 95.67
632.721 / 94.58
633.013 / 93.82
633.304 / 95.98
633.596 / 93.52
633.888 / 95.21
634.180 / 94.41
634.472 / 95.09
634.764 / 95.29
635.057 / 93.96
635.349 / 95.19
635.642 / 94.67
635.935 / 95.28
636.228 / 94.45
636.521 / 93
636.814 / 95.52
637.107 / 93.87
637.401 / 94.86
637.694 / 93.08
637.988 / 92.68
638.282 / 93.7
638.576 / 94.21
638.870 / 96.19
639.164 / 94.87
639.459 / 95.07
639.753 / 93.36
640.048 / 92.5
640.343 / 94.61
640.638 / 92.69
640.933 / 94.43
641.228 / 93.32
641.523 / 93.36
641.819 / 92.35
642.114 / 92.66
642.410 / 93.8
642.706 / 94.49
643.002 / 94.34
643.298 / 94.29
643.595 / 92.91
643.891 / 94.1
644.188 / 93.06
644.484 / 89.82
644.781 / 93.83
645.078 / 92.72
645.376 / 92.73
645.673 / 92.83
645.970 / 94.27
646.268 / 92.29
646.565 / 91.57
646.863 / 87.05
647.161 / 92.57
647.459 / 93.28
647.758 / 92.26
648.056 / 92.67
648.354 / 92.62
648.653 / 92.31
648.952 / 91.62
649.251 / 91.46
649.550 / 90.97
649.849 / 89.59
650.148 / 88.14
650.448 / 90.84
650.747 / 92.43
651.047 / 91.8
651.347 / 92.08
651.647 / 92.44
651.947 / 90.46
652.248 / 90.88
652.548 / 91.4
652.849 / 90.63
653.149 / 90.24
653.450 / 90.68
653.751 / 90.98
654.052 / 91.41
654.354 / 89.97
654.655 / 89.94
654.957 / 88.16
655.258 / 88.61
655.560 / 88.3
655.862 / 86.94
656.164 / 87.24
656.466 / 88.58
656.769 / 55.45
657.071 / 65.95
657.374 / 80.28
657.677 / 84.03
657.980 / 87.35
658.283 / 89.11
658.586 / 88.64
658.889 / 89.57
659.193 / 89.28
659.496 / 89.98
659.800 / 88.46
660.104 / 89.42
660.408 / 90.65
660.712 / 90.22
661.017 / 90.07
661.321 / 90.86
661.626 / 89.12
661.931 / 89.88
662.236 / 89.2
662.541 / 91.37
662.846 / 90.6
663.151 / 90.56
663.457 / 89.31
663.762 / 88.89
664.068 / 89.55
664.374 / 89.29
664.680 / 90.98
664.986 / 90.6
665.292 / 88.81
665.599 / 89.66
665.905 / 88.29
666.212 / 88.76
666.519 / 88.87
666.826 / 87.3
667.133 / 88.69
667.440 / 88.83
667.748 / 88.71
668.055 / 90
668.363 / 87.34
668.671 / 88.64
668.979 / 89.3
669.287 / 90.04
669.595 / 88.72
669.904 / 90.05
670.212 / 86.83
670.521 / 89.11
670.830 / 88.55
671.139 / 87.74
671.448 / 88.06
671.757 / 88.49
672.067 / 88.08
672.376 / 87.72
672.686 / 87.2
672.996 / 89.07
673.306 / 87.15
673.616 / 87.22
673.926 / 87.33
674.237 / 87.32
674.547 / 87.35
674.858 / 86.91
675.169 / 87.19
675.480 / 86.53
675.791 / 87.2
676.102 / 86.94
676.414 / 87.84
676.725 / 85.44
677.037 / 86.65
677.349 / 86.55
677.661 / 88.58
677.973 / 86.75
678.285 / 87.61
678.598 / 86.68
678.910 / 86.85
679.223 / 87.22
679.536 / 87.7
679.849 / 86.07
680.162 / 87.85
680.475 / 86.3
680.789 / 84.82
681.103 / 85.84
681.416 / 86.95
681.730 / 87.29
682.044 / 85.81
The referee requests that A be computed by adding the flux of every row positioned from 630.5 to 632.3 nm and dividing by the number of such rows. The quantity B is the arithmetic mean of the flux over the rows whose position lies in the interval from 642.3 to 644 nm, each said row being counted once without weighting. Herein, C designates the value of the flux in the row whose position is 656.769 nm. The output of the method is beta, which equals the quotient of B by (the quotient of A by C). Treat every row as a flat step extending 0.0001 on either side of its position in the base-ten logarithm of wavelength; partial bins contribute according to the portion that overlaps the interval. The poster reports 54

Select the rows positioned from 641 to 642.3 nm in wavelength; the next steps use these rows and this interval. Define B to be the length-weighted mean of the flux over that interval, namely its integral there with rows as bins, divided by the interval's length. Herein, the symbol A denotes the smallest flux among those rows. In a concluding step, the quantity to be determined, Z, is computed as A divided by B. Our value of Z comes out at 0.992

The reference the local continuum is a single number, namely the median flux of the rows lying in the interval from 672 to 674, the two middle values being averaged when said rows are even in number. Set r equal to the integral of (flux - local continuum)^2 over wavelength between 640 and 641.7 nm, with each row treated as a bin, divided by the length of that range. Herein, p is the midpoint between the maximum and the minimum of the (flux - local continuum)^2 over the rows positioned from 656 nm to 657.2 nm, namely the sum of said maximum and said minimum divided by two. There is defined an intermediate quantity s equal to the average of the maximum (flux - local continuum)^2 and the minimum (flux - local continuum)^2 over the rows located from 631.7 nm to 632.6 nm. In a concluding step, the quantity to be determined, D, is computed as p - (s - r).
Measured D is 470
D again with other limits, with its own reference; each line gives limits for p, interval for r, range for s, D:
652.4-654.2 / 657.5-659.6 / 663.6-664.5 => 14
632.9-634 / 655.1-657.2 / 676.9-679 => 264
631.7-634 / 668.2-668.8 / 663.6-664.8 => 58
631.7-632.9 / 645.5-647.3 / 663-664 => 91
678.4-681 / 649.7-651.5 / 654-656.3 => 9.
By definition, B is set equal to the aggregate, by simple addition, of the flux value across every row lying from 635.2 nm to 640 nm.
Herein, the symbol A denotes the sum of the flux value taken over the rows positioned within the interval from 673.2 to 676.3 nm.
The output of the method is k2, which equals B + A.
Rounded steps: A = 871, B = 1510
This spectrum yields 2381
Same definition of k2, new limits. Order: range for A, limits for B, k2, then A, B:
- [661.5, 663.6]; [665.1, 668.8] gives 1694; 630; 1064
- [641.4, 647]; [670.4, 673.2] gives 2556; 1762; 794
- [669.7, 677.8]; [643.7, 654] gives 5394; 2277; 3117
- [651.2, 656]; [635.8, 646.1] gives 4722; 1443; 3279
